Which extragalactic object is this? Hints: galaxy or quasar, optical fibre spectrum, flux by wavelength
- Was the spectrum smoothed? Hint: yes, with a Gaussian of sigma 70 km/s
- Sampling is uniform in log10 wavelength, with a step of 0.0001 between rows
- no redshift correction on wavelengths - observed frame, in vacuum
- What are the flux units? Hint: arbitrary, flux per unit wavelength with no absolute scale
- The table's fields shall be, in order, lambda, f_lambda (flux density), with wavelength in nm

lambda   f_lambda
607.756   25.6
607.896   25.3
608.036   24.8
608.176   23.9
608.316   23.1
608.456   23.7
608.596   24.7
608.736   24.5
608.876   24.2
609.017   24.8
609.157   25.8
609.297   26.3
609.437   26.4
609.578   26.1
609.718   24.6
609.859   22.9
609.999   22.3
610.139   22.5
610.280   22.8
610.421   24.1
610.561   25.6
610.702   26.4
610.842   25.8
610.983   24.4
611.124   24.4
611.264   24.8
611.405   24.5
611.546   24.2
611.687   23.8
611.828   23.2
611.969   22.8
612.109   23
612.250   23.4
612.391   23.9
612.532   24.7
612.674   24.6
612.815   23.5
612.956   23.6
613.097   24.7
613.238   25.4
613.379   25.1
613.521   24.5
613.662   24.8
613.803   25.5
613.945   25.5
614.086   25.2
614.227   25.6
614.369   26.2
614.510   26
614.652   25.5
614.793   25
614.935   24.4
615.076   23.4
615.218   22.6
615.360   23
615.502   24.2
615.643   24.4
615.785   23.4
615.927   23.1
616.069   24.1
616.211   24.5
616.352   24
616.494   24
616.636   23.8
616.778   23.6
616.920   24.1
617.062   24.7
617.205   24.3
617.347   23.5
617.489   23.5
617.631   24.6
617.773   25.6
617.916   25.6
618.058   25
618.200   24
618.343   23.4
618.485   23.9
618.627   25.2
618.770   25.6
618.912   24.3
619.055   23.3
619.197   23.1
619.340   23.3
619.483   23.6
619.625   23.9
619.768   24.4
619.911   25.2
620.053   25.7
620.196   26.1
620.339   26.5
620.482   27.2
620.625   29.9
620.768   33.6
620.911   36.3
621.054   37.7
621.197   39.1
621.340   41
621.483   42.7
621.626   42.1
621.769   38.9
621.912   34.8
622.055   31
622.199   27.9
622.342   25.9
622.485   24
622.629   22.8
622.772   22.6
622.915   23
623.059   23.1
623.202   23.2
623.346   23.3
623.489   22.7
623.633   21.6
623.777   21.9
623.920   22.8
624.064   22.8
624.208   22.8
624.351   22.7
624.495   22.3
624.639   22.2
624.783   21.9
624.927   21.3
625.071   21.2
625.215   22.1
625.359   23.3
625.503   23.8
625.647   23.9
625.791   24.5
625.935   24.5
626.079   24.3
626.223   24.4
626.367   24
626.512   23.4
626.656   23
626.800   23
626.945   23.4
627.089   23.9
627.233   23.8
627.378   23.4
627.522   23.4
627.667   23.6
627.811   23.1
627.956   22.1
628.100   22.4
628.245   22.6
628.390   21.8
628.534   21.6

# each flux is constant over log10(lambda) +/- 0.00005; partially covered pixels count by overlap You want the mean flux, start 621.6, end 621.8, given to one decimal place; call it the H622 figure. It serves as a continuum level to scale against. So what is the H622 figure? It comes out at 40.5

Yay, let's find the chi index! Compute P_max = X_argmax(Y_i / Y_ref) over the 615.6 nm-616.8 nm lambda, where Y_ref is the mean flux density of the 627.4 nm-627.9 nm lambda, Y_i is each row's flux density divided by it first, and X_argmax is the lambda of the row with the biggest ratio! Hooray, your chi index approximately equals 616.211 nm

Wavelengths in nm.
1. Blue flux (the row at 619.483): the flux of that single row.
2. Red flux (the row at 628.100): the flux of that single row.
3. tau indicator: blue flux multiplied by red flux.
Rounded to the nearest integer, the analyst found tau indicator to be 529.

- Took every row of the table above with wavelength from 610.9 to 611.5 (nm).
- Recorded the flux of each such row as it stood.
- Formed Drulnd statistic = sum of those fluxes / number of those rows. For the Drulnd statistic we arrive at 24.5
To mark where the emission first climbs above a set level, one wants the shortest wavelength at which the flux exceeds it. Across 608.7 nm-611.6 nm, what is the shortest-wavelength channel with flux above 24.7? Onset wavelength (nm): 609.017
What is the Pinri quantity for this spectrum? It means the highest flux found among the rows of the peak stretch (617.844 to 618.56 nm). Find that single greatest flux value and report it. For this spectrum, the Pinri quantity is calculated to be 25.6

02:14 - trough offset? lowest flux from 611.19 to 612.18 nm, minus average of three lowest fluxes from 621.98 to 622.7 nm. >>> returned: -1.4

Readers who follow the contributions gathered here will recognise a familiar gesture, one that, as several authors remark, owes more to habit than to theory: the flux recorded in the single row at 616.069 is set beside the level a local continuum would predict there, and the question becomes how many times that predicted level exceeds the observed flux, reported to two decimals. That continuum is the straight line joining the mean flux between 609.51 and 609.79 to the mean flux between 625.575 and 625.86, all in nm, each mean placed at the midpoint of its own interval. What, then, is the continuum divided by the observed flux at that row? 1.03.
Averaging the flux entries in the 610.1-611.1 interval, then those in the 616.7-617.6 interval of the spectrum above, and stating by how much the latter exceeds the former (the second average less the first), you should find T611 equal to -0.6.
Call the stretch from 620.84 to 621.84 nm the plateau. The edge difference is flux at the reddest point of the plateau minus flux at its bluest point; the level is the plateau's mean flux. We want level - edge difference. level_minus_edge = 37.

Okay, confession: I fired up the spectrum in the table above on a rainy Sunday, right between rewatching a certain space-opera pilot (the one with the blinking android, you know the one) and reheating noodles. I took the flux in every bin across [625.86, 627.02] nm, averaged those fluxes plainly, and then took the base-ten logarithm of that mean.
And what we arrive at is 1.38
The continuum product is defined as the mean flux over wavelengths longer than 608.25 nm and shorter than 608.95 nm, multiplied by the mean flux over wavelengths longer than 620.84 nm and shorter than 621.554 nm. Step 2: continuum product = 946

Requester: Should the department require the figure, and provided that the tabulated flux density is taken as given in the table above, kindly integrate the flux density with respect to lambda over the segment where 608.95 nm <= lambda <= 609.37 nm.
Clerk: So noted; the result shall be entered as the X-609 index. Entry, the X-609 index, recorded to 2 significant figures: 11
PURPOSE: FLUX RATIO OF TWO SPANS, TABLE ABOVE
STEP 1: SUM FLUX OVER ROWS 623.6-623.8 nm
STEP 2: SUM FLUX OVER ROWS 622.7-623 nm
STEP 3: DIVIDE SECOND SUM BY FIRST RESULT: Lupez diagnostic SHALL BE 1.05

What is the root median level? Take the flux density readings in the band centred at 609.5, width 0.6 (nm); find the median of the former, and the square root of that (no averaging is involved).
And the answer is 5.12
